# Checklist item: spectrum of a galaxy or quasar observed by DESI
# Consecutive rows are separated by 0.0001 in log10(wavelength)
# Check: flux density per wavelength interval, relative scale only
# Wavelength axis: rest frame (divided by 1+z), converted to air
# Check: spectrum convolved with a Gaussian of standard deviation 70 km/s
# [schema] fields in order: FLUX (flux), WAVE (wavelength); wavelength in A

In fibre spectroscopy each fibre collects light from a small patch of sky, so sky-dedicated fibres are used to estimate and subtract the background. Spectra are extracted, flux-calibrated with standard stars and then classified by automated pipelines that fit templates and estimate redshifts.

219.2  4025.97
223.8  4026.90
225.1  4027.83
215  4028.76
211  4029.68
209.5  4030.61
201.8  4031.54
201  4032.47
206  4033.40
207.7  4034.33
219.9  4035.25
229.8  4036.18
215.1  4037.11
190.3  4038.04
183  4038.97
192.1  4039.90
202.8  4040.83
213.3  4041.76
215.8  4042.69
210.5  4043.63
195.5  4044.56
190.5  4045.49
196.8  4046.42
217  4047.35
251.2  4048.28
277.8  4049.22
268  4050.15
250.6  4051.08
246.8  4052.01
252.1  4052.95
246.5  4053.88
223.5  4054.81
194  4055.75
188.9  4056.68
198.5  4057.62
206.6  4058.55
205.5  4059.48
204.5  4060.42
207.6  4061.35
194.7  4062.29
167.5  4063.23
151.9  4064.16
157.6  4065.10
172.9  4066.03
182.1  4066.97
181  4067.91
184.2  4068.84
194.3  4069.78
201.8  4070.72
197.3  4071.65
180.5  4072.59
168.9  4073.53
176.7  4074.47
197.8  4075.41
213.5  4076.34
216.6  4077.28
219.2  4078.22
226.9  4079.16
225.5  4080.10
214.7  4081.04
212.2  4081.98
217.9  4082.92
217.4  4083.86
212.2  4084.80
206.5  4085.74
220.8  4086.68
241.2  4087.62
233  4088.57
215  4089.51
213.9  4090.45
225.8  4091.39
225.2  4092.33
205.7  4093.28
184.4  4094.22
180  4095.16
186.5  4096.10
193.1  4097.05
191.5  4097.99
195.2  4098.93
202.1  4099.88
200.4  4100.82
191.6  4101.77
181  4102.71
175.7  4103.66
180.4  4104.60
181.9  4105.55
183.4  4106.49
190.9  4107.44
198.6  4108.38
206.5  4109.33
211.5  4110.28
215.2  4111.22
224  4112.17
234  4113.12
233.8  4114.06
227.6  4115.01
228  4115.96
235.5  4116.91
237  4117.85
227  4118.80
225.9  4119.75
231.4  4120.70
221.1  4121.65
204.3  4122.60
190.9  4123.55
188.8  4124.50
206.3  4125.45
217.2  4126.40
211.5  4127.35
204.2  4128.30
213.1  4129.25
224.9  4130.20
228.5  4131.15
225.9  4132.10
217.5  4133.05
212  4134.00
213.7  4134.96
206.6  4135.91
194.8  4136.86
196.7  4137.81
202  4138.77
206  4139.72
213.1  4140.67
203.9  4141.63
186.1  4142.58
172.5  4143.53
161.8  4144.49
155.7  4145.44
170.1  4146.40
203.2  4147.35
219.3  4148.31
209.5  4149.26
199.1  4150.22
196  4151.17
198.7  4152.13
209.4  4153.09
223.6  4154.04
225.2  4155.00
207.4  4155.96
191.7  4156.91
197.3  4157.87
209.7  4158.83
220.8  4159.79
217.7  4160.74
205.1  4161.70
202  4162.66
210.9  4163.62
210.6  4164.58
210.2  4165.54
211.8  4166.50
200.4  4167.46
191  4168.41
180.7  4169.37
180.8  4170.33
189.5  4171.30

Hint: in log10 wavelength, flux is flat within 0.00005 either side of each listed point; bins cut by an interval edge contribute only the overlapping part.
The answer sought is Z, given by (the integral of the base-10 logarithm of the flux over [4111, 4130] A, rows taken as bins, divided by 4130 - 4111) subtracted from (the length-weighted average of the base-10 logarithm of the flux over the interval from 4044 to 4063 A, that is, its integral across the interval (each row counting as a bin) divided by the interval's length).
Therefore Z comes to 0.00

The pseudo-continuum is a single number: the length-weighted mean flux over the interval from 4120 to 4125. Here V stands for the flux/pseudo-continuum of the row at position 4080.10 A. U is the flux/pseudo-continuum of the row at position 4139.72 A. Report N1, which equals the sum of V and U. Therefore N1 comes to 2.08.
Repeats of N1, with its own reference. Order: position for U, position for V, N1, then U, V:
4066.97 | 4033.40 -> 1.87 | 0.88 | 0.99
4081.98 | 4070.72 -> 1.99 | 1.02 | 0.97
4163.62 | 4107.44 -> 1.93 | 1.01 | 0.92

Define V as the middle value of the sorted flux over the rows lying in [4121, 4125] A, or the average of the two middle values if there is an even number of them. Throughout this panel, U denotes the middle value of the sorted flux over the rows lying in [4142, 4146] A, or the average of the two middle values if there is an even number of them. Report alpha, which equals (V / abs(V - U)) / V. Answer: 0.033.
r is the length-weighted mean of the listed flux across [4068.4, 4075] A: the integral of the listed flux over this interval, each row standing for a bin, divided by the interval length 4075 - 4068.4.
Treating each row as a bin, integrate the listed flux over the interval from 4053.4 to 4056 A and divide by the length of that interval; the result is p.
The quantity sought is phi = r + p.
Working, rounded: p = 224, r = 186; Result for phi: 410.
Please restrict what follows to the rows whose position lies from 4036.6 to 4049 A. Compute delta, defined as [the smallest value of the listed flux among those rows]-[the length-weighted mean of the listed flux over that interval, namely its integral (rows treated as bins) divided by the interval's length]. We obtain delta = -24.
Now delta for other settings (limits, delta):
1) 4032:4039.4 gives -24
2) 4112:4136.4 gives -30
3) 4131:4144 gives -33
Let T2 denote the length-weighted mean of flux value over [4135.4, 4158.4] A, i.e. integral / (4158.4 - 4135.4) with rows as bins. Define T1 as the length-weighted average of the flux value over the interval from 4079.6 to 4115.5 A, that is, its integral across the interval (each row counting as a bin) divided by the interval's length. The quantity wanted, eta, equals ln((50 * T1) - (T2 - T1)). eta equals 9.244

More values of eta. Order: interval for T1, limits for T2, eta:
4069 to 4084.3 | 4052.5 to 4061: 9.232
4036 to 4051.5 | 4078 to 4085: 9.293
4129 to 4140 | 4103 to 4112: 9.270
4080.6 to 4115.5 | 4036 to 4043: 9.241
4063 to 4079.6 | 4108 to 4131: 9.149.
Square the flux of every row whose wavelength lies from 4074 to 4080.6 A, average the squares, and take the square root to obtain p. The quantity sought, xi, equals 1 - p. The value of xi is -211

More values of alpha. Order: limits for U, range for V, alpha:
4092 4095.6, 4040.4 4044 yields 0.059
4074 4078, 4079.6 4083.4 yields 0.094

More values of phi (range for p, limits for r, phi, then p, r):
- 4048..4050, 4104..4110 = 456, 266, 191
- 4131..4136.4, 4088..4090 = 441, 217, 224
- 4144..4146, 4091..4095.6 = 363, 159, 204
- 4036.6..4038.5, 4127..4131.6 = 420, 203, 217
